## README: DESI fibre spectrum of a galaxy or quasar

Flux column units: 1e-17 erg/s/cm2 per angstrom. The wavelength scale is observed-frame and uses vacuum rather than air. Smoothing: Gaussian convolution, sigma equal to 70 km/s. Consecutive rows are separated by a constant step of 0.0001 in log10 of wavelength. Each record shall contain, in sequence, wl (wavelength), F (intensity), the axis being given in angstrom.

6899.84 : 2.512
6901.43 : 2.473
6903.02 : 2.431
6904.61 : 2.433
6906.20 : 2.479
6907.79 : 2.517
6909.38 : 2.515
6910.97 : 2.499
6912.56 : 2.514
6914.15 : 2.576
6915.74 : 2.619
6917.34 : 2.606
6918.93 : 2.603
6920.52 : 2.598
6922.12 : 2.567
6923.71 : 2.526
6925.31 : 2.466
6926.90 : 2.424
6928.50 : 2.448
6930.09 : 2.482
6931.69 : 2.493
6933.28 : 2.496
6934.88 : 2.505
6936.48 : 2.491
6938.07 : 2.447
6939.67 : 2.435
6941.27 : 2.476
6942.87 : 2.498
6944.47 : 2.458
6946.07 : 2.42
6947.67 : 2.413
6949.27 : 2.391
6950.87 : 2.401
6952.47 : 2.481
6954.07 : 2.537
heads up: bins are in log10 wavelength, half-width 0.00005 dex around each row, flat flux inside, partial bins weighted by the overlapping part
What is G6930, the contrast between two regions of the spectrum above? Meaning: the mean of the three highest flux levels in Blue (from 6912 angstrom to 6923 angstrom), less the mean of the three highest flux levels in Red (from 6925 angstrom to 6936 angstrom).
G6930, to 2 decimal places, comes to 0.11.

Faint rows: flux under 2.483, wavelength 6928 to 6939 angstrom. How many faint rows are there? 3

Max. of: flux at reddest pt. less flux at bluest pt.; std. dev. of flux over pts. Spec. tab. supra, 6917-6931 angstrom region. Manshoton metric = 0.07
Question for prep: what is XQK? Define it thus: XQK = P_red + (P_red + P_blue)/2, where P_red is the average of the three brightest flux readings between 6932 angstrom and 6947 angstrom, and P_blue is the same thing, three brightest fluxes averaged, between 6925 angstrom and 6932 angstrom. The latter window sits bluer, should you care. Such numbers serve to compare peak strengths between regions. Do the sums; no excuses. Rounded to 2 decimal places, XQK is 4.99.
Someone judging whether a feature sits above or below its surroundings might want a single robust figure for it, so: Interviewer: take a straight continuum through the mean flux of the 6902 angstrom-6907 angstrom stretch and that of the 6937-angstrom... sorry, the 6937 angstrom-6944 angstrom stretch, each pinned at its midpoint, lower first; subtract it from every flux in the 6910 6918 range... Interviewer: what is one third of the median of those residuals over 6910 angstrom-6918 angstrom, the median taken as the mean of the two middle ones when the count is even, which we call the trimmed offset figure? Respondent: 0.041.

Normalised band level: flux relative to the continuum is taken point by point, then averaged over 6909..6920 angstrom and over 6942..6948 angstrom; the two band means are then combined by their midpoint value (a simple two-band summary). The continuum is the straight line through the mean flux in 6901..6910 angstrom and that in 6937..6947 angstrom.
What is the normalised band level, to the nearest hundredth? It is 1.02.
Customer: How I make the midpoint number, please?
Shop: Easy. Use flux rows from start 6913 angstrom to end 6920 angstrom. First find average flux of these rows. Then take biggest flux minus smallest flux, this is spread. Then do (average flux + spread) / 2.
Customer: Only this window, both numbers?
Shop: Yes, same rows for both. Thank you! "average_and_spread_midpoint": 1.32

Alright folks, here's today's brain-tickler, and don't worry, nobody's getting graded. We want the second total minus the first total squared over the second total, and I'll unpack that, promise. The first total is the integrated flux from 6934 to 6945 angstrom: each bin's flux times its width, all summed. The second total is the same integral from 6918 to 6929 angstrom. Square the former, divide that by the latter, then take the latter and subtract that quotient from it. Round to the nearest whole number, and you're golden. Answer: 1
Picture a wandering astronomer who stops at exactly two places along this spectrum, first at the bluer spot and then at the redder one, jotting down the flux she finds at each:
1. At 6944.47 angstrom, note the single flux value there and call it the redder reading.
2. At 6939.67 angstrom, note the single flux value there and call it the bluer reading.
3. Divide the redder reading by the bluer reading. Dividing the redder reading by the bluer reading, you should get 1.01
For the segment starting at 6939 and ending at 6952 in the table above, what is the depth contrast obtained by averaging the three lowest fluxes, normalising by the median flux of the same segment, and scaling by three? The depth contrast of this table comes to 2.97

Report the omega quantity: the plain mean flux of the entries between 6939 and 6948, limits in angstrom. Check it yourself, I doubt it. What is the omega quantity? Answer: 2.45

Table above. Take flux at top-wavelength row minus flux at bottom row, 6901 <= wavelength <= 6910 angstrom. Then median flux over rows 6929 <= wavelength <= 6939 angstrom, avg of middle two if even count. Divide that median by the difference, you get 59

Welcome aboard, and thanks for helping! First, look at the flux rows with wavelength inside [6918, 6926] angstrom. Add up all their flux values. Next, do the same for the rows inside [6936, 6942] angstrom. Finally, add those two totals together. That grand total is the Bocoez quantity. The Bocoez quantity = 23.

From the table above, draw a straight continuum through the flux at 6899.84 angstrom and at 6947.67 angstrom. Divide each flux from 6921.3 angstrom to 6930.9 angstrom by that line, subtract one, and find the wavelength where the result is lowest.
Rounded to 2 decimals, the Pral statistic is 6926.90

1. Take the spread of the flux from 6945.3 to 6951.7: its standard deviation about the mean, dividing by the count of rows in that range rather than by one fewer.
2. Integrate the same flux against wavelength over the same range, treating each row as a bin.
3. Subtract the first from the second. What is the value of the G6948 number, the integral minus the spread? 15.4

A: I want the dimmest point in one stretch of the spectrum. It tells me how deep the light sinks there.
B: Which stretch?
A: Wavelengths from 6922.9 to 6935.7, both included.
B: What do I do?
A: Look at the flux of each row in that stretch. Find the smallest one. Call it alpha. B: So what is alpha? 2.424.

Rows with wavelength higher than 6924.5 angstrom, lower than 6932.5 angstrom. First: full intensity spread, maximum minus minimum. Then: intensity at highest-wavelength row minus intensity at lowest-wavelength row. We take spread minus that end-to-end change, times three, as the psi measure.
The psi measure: 0.13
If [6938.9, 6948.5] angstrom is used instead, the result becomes 0.32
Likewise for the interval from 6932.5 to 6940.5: 0.39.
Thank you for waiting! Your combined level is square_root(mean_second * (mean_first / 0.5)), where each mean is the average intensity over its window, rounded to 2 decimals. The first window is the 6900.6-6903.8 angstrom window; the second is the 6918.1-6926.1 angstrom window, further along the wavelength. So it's 3.54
